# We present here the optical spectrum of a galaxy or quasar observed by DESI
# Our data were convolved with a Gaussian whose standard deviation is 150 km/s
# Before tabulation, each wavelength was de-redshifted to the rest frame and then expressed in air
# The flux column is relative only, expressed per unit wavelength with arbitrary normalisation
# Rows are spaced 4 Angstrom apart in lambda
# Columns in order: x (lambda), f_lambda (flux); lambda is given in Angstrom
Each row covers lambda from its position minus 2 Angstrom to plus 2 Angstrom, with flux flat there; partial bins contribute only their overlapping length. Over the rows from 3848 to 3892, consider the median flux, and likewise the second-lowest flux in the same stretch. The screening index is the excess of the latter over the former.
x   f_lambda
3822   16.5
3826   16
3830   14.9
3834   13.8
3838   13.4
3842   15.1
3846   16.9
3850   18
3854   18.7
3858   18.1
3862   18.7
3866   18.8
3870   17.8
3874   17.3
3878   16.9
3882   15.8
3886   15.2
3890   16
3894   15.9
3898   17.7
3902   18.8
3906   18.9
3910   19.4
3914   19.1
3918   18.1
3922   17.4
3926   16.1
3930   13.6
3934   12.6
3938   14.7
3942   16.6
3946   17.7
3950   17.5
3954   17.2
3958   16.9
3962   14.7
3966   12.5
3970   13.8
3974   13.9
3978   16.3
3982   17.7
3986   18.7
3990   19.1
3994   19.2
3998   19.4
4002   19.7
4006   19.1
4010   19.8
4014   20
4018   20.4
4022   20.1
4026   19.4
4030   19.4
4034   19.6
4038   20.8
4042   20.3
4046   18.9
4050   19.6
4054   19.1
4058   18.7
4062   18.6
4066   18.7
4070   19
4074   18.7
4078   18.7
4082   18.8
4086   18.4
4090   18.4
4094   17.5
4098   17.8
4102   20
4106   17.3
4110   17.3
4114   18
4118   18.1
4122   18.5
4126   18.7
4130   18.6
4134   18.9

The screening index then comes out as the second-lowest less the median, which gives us -2.0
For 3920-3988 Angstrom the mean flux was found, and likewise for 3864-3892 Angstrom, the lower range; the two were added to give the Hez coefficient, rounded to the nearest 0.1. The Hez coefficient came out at 32.6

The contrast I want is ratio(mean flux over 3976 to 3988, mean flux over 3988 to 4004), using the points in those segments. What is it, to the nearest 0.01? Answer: 0.91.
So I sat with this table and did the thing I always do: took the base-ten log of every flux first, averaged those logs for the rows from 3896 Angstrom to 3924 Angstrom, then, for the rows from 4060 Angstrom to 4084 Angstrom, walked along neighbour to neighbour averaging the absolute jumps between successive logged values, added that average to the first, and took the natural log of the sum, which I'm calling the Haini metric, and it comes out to 0.24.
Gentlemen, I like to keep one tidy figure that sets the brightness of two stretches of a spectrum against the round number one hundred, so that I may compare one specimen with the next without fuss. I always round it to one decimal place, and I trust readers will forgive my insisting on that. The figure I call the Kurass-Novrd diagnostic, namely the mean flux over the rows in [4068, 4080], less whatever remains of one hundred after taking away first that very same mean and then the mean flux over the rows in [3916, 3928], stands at -45.2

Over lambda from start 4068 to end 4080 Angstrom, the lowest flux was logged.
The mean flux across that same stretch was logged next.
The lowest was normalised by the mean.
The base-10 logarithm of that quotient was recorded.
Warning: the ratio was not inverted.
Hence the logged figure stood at 0.00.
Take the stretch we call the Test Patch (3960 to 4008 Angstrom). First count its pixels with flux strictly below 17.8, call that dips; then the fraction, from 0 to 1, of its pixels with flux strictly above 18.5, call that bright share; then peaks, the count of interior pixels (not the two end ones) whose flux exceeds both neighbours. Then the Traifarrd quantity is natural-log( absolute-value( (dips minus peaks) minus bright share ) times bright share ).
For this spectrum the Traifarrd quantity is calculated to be 0.8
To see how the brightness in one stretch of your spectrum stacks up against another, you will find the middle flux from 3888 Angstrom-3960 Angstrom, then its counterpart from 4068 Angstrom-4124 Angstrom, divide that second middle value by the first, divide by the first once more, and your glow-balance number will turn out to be 0.0615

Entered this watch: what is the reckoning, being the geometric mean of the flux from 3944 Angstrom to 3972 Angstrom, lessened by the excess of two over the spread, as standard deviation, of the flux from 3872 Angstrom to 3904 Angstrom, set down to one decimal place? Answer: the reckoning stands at 14.8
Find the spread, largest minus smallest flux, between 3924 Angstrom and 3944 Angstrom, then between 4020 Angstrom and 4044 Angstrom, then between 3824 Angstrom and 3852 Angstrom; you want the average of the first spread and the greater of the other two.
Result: 4.3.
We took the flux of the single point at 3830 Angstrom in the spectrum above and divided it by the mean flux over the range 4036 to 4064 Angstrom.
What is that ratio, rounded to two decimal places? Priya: 0.77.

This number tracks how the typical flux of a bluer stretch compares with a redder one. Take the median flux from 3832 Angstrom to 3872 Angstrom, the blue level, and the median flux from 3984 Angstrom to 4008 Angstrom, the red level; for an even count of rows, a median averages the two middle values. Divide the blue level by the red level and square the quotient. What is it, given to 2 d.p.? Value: 0.87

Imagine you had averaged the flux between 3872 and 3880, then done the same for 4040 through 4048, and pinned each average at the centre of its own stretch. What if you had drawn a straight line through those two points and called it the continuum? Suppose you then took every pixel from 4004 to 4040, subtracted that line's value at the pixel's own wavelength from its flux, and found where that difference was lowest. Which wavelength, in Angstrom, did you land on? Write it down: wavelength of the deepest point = 4030 Angstrom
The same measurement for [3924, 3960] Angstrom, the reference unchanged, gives 3934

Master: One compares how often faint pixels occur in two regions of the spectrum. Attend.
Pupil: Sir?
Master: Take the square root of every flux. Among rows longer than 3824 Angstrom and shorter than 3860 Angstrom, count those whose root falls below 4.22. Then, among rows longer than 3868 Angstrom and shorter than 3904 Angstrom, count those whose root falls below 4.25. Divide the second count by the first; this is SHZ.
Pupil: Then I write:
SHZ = 1.3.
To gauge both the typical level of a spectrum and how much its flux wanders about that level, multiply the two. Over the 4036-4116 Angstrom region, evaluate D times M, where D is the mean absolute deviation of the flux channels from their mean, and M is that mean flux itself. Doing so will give 12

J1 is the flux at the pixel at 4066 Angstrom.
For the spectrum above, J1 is 18.7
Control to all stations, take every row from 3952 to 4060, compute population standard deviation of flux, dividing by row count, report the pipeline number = 2.2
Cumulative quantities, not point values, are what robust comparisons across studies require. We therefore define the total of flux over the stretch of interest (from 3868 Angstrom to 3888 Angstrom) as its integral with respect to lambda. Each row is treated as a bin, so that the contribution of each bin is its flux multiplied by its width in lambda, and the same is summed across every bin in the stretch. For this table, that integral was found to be 332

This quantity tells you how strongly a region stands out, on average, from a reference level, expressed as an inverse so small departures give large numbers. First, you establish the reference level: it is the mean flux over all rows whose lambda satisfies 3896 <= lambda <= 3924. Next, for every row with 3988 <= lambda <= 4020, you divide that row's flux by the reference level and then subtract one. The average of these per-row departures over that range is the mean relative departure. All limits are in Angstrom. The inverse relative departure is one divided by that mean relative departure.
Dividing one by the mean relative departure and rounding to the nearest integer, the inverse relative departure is 17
